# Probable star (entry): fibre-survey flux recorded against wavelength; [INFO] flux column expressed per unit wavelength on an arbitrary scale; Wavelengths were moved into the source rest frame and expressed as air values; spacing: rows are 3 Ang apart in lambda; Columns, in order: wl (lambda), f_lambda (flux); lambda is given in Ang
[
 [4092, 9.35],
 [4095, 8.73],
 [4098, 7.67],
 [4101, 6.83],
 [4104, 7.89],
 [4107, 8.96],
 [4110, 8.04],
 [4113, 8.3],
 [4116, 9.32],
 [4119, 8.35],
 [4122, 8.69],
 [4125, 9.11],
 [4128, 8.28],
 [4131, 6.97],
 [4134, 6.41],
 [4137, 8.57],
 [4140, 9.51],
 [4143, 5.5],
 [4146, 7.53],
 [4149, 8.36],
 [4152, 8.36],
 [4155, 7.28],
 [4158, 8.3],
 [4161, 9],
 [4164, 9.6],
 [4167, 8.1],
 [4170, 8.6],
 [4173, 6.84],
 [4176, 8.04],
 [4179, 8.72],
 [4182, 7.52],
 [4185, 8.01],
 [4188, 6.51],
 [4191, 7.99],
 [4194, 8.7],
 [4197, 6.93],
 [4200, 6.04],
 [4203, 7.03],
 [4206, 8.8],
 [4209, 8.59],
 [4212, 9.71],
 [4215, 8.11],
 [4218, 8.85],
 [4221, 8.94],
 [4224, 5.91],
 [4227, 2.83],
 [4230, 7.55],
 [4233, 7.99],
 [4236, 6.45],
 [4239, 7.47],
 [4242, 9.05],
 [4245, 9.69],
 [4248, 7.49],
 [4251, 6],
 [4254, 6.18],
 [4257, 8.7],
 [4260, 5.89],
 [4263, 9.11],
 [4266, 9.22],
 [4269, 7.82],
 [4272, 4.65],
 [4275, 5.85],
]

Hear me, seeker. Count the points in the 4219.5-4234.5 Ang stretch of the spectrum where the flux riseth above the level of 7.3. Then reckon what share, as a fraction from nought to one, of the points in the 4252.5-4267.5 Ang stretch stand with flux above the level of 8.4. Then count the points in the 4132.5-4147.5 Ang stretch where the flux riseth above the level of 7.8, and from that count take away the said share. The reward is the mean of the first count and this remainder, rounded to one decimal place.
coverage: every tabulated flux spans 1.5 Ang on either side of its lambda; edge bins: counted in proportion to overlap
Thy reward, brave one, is 2.2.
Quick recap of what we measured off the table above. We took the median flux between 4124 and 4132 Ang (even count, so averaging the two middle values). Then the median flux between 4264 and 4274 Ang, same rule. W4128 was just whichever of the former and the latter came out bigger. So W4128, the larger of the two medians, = 8.3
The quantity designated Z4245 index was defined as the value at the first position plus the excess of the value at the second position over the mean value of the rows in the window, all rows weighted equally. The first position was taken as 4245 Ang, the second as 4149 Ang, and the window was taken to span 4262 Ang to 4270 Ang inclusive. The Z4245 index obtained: 9.3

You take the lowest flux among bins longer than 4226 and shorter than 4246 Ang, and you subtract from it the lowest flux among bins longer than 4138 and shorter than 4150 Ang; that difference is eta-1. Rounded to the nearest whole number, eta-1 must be -3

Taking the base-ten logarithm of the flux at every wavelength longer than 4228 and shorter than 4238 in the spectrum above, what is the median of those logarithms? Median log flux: 0.88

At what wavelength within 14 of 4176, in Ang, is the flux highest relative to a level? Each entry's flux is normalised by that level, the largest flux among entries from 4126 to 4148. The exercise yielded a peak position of 4164 Ang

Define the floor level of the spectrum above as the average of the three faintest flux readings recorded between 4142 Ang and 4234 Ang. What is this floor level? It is 4.7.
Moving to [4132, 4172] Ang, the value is 6.4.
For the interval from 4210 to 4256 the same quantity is 4.9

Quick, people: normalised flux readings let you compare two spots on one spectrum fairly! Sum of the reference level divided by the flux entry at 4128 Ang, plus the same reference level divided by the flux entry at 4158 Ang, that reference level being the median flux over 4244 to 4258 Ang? 1.81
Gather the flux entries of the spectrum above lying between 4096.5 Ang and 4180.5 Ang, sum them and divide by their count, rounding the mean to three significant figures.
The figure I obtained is 8.11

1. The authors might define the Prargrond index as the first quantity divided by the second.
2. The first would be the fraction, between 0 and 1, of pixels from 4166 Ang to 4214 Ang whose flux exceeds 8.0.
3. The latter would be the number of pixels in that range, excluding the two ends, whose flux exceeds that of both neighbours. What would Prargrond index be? 0.11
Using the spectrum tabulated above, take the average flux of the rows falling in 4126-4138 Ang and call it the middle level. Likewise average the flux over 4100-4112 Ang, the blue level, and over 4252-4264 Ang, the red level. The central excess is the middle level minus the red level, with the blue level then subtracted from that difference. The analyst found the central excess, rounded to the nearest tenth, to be -7.8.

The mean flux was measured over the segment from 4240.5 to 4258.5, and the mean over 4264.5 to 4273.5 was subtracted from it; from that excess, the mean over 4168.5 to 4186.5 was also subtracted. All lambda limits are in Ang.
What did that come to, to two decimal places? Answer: -7.33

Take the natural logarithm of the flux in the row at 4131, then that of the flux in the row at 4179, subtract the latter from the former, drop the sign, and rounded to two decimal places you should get 0.22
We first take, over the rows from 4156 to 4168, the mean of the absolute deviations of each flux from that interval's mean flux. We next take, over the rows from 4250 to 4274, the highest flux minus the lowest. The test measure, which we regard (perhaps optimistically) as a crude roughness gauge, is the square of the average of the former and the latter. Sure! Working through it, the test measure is 6.6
